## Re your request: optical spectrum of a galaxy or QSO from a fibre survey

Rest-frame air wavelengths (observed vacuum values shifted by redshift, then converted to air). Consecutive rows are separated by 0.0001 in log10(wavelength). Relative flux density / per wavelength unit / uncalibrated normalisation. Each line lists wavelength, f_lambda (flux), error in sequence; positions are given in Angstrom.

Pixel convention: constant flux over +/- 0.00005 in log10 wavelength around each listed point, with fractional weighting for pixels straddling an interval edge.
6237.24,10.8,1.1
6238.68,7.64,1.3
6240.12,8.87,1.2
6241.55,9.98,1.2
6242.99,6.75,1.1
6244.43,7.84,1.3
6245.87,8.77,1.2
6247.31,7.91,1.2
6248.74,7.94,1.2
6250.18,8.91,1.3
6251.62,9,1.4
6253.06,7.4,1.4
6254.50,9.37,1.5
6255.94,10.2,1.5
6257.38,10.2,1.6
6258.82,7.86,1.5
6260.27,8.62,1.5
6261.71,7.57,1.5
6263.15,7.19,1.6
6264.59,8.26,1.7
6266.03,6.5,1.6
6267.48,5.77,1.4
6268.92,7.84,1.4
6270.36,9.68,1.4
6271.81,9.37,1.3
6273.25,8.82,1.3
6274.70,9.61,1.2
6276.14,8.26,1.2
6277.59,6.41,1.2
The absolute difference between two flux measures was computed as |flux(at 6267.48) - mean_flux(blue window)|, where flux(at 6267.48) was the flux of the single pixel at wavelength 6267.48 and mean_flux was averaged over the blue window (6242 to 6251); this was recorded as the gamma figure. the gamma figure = 2.3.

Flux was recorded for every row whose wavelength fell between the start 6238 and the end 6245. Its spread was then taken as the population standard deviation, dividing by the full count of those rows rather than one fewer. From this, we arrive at 1.1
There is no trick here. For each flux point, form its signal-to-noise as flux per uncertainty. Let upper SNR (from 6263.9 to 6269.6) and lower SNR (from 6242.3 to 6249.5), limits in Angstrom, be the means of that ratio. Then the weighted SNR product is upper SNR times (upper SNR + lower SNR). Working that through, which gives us 52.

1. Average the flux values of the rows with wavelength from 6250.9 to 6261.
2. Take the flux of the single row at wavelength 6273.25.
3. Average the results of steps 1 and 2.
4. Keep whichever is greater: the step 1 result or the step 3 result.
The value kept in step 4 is 8.9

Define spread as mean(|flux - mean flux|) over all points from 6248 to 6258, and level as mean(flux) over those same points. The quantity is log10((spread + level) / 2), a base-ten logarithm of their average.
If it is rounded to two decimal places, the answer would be 0.69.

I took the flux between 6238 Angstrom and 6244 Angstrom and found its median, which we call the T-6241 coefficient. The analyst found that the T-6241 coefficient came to 8.3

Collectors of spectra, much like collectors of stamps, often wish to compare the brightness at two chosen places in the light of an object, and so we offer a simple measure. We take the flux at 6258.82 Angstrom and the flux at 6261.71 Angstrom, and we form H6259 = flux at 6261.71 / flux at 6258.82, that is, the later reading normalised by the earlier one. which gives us 1.0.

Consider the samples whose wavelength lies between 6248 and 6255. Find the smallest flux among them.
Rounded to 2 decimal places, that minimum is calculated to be 7.40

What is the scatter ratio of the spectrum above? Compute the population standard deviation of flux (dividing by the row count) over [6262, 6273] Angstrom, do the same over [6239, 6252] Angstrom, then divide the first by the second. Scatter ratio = 1.5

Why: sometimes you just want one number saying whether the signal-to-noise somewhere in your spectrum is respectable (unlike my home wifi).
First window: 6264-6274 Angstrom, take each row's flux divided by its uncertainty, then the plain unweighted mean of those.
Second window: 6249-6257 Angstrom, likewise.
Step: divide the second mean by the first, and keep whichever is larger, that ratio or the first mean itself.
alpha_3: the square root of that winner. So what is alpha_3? 2.38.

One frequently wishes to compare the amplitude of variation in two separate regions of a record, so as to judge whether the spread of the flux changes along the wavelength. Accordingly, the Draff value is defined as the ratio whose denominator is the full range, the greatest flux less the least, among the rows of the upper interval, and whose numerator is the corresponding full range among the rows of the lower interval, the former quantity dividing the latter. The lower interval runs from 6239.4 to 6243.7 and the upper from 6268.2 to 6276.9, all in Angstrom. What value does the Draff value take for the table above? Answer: 1.8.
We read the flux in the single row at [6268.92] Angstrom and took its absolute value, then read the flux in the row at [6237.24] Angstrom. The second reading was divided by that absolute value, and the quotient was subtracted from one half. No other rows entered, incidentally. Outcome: -0.88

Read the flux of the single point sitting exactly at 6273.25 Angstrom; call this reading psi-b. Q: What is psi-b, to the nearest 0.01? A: 8.82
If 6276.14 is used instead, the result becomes 8.26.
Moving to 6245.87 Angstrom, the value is 8.77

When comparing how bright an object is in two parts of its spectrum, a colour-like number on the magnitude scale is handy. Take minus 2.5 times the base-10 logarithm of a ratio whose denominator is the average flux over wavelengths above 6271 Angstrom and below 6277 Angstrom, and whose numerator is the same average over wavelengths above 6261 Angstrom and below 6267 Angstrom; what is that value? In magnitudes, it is 0.22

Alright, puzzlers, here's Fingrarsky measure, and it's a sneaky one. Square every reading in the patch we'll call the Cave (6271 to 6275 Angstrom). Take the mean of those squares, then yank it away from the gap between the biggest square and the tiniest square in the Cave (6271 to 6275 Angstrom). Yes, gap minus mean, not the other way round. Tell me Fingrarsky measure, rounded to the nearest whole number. -71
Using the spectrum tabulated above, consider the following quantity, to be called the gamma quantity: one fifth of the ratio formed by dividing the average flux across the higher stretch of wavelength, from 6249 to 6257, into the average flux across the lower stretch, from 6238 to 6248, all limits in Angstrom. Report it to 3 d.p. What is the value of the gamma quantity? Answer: 0.184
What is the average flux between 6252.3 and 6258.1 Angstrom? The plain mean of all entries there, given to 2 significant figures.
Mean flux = 9.3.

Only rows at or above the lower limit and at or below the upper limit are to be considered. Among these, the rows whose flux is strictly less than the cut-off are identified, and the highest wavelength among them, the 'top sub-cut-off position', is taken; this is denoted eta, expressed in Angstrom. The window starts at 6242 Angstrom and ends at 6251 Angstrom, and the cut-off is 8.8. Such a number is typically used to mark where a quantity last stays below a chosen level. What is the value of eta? 6248.74 Angstrom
